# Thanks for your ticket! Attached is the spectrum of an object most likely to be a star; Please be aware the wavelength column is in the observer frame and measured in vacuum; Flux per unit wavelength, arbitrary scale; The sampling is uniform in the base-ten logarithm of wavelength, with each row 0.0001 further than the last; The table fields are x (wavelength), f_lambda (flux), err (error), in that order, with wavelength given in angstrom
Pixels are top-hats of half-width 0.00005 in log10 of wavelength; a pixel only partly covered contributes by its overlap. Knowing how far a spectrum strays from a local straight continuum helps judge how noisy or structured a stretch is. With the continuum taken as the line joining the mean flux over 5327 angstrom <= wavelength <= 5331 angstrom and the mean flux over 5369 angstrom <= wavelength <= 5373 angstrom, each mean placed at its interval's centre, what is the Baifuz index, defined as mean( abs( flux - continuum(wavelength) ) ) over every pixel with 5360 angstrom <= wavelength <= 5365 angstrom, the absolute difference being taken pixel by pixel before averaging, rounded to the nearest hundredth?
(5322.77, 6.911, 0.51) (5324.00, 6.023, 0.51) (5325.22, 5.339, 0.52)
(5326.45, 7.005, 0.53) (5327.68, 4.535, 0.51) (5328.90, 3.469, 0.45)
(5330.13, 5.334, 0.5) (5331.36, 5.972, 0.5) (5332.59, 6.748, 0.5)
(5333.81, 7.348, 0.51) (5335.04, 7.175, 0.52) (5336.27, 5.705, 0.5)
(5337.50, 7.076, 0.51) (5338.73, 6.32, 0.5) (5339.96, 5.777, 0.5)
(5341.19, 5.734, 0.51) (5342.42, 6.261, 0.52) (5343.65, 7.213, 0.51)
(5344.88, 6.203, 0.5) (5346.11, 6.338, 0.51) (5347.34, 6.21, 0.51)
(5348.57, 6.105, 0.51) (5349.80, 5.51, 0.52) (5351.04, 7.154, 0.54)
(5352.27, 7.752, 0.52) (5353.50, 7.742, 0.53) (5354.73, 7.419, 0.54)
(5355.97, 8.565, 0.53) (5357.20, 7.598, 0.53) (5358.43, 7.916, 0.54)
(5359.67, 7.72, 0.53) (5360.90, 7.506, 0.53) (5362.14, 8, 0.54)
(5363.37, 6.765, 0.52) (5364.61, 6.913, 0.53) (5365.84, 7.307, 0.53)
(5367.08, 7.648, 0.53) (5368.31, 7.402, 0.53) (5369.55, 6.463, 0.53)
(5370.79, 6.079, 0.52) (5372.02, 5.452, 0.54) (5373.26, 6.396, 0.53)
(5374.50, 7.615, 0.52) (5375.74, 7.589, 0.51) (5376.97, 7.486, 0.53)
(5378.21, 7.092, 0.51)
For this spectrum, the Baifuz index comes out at 1.60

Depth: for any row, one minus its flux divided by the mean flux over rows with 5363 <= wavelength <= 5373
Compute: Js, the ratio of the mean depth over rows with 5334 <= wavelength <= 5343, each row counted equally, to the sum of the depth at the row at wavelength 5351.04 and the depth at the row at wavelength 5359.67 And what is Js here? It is -0.3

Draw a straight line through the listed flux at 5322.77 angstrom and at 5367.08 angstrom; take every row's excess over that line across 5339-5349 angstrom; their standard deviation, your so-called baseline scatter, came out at 0.4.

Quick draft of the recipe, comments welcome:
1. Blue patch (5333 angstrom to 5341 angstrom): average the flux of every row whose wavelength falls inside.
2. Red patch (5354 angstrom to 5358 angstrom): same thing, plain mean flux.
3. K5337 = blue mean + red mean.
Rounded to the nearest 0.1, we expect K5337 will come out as 14.4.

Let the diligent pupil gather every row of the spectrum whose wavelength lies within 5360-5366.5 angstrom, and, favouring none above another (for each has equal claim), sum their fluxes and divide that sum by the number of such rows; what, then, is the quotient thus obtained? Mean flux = 7.3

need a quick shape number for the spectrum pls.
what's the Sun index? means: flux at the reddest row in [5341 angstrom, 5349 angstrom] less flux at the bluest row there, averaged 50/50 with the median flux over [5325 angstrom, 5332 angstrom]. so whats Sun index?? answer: 2.9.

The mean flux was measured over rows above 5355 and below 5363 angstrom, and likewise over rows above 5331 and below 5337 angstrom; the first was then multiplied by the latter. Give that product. 52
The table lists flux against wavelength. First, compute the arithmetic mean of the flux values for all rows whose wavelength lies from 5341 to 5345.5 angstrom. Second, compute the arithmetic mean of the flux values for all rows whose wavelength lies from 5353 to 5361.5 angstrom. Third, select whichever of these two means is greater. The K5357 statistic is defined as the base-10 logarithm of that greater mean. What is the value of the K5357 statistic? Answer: 0.891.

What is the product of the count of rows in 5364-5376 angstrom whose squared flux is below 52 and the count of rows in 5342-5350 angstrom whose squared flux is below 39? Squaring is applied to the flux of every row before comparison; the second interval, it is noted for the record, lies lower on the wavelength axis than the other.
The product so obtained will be 20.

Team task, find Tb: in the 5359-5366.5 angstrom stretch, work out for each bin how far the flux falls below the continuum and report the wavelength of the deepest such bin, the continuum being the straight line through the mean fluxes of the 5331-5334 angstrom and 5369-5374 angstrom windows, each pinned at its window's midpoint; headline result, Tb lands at 5363.37 angstrom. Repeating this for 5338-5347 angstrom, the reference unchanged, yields 5341.19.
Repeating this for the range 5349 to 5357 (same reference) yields 5349.80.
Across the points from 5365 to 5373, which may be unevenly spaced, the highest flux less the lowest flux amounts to 2.20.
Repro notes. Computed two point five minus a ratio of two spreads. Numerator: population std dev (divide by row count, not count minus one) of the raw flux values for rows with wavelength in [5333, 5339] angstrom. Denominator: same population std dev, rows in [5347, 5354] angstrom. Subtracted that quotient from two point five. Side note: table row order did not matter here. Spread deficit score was 1.8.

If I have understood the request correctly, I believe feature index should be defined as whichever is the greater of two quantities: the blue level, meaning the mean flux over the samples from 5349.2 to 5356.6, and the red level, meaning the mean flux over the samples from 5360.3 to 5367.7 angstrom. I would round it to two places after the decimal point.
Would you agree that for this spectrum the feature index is 7.36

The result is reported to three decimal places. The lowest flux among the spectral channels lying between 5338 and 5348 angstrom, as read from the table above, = 5.734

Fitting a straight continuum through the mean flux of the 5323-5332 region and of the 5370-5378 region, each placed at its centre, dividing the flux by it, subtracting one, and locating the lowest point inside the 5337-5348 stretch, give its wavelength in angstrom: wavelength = 5341.19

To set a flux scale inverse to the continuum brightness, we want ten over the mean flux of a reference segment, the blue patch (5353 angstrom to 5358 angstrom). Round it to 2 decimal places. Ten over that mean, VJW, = 1.28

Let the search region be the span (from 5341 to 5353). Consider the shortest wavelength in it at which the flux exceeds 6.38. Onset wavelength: 5343.65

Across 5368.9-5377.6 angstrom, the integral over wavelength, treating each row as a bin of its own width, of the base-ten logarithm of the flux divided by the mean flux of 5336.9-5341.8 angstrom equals 0.3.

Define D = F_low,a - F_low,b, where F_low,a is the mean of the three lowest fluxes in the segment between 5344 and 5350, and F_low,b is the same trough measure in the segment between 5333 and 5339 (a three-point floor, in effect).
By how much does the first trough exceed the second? -0.43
